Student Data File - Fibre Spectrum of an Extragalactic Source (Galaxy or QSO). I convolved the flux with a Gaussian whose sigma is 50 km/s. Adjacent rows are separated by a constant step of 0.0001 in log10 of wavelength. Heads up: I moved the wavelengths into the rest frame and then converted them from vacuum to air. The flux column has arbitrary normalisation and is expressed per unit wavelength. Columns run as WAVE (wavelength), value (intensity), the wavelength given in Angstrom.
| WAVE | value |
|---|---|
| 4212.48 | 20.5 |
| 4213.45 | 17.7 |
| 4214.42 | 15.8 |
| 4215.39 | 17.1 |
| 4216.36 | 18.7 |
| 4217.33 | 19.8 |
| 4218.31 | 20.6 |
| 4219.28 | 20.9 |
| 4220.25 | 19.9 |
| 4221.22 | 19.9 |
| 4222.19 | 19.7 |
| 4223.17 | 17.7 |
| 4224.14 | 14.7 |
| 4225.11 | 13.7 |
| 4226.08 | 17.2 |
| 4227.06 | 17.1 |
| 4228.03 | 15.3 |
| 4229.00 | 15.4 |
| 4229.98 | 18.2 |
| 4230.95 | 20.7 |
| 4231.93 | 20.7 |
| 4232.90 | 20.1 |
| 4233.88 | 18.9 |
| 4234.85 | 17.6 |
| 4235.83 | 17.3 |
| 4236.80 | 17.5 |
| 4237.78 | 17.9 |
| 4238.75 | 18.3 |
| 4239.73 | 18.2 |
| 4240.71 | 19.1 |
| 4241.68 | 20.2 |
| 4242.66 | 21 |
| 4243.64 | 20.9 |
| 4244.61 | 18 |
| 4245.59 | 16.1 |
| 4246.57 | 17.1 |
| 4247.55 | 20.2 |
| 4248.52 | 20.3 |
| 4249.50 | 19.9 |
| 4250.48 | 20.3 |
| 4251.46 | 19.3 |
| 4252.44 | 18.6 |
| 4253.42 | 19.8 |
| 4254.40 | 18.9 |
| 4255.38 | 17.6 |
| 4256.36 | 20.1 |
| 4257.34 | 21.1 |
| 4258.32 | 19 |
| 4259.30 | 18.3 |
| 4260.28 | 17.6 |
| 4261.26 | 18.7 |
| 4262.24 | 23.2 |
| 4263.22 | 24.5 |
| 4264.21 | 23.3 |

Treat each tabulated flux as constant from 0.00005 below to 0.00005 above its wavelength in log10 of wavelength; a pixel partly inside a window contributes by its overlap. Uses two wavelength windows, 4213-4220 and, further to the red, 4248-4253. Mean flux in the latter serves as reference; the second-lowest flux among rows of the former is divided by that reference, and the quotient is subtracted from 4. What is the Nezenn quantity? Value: 3.13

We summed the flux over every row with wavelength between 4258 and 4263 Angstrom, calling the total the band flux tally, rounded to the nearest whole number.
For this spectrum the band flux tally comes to 97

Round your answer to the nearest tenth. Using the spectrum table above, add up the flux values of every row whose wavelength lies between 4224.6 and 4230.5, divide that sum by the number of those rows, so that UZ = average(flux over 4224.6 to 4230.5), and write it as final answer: 16.2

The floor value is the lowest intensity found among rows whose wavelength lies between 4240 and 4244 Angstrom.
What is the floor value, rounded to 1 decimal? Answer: 19.1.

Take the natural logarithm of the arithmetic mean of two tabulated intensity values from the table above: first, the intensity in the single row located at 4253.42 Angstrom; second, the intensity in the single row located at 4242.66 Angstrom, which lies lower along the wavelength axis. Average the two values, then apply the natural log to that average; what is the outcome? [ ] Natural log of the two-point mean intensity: 3.02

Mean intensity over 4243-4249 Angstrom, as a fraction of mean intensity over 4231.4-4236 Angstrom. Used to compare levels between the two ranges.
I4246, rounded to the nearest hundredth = 0.99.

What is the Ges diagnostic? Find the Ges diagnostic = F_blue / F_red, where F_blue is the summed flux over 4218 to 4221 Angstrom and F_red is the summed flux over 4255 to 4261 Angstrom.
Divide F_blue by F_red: 0.54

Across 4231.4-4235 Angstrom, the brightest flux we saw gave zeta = 20.7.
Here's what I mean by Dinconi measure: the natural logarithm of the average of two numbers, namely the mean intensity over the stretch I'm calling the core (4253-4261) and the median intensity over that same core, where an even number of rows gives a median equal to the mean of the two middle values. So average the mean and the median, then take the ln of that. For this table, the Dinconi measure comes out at 2.944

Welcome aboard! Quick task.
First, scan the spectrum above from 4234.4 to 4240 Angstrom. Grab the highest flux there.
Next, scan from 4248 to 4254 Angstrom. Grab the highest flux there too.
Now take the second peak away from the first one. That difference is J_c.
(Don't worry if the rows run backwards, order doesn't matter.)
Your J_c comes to -2.0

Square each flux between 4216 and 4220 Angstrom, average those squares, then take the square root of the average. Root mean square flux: 20.0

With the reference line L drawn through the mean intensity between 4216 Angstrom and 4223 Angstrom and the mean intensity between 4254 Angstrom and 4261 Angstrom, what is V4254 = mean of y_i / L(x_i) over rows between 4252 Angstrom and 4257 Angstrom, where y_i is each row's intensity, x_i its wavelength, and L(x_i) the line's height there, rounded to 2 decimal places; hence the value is 1.00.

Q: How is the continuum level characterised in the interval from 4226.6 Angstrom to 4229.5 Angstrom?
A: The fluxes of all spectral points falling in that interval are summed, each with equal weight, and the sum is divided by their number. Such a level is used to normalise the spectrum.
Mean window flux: 15.9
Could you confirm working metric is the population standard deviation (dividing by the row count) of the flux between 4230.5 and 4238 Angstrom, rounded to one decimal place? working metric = 1.4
